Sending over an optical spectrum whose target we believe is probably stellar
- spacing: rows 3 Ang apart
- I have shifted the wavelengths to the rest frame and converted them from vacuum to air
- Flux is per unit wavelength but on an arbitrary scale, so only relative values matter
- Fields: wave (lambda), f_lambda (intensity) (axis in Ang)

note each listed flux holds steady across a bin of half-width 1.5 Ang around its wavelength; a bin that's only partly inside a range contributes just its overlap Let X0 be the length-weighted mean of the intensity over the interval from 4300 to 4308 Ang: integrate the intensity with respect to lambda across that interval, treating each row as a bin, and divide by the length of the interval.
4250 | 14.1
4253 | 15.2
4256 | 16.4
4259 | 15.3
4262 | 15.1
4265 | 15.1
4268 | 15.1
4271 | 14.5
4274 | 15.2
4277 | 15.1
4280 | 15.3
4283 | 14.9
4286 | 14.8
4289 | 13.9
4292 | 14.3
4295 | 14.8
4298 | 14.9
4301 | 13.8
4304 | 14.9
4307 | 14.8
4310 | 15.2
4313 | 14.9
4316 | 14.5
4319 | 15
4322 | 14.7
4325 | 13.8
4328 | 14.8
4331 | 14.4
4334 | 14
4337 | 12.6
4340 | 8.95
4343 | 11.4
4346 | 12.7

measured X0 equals 14.5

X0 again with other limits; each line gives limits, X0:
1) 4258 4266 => 15.2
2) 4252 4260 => 15.7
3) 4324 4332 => 14.4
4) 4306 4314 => 15.0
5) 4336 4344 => 10.9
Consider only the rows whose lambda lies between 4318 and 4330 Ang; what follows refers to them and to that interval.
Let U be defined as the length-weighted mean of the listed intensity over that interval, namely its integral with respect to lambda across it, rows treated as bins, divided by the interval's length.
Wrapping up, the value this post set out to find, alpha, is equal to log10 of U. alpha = 1.163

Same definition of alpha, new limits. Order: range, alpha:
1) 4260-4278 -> 1.177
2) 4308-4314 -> 1.177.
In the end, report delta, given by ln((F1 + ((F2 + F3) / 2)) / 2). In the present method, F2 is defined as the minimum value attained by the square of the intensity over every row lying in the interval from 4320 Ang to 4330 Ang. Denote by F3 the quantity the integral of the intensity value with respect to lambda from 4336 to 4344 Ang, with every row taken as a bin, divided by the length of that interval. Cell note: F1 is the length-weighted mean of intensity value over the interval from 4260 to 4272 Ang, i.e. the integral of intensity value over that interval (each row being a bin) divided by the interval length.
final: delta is 4.06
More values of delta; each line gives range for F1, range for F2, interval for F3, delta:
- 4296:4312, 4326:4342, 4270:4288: 3.44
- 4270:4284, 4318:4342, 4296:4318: 3.44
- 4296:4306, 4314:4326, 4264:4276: 4.07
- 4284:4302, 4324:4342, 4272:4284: 3.43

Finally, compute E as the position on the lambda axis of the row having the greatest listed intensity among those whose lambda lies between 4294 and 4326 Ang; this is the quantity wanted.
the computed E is 4310 Ang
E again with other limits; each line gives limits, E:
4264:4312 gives 4280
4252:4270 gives 4256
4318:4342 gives 4319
